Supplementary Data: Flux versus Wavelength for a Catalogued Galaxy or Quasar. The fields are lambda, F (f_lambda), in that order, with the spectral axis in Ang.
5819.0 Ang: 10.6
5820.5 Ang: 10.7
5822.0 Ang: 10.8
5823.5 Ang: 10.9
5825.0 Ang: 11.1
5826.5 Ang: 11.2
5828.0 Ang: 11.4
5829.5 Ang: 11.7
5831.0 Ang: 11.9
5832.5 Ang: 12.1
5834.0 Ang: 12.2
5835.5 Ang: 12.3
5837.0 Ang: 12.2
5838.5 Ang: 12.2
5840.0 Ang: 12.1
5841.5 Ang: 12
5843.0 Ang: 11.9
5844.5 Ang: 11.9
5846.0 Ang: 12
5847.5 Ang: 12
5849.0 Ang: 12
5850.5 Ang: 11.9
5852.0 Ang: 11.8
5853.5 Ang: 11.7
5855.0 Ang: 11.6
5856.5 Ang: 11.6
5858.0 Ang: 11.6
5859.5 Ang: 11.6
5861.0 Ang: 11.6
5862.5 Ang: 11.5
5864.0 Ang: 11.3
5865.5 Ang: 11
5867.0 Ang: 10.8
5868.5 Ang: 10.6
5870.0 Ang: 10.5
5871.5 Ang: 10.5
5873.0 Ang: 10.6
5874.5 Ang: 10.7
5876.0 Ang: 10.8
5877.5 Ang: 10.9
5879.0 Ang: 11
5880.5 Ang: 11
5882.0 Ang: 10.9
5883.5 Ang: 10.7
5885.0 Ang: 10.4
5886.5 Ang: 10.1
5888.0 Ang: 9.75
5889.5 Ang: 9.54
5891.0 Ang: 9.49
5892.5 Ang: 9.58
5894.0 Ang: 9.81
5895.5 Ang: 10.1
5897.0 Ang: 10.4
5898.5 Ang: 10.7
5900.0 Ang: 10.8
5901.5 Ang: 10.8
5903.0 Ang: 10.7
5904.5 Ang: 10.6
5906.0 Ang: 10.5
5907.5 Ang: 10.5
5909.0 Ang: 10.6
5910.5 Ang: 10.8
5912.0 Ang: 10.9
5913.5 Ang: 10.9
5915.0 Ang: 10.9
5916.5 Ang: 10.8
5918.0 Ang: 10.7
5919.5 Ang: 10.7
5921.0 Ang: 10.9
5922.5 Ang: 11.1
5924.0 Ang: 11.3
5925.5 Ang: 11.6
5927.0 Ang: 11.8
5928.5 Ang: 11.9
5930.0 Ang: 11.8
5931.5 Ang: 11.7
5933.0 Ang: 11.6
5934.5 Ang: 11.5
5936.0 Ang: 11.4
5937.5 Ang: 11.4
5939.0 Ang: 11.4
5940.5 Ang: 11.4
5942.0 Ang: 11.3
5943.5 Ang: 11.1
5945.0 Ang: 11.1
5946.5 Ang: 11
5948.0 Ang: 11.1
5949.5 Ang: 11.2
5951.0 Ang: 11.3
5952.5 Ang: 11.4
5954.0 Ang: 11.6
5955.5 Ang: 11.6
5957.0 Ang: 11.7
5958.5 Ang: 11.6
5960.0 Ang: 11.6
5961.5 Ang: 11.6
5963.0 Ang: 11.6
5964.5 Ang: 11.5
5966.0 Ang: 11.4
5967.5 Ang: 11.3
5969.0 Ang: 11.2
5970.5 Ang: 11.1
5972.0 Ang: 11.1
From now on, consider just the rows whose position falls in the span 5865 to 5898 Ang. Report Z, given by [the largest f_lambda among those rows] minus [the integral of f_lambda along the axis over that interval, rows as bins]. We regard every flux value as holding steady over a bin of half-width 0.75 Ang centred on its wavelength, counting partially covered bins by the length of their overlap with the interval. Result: -333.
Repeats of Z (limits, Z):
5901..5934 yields -353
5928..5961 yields -366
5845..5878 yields -361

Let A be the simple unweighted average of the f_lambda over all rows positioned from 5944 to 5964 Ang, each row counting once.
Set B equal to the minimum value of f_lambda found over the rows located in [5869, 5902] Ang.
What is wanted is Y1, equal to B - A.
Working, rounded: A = 11.4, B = 9.49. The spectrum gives -1.9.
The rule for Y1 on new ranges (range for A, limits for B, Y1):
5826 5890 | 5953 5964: 0.3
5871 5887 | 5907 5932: -0.2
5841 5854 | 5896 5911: -1.5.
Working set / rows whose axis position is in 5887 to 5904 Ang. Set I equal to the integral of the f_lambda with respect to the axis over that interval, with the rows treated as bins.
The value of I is 173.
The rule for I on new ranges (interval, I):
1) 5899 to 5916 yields 182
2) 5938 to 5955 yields 192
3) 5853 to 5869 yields 182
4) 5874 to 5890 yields 169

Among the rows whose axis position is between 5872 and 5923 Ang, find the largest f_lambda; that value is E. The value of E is 11.1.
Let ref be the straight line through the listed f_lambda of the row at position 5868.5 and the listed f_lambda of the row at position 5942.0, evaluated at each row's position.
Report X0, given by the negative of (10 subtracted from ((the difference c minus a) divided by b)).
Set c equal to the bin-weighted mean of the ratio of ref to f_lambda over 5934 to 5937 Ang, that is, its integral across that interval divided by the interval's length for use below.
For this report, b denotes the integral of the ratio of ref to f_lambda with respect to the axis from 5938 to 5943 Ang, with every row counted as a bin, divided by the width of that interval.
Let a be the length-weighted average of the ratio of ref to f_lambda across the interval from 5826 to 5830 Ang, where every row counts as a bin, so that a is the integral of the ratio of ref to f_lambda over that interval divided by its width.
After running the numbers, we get 9.9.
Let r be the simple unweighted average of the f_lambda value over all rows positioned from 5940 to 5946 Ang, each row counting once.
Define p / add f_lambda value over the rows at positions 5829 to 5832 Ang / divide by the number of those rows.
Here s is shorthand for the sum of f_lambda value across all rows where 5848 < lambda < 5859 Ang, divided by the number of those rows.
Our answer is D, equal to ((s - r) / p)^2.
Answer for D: 0.0019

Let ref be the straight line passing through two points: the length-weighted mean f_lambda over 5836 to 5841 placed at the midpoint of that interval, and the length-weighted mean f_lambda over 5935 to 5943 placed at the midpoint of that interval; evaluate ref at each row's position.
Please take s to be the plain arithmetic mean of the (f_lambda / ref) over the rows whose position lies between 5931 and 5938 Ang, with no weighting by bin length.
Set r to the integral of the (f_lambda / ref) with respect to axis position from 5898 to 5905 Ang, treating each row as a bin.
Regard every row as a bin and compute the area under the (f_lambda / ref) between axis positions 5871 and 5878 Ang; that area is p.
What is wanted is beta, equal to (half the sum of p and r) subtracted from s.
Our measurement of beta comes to -5.36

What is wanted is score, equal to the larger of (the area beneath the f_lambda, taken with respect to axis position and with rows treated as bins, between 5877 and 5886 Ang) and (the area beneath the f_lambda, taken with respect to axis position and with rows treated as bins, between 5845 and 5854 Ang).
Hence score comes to 107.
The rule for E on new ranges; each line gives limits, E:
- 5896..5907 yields 10.8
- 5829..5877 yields 12.3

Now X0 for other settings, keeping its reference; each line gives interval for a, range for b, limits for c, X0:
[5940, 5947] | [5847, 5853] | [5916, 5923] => 10.0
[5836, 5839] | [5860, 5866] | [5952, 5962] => 9.8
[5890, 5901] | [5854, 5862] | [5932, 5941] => 10.1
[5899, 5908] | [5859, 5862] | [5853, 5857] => 10.1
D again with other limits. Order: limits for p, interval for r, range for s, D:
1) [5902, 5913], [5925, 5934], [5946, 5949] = 0.0041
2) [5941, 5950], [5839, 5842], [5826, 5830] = 0.0031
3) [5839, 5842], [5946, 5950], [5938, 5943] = 0.0005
